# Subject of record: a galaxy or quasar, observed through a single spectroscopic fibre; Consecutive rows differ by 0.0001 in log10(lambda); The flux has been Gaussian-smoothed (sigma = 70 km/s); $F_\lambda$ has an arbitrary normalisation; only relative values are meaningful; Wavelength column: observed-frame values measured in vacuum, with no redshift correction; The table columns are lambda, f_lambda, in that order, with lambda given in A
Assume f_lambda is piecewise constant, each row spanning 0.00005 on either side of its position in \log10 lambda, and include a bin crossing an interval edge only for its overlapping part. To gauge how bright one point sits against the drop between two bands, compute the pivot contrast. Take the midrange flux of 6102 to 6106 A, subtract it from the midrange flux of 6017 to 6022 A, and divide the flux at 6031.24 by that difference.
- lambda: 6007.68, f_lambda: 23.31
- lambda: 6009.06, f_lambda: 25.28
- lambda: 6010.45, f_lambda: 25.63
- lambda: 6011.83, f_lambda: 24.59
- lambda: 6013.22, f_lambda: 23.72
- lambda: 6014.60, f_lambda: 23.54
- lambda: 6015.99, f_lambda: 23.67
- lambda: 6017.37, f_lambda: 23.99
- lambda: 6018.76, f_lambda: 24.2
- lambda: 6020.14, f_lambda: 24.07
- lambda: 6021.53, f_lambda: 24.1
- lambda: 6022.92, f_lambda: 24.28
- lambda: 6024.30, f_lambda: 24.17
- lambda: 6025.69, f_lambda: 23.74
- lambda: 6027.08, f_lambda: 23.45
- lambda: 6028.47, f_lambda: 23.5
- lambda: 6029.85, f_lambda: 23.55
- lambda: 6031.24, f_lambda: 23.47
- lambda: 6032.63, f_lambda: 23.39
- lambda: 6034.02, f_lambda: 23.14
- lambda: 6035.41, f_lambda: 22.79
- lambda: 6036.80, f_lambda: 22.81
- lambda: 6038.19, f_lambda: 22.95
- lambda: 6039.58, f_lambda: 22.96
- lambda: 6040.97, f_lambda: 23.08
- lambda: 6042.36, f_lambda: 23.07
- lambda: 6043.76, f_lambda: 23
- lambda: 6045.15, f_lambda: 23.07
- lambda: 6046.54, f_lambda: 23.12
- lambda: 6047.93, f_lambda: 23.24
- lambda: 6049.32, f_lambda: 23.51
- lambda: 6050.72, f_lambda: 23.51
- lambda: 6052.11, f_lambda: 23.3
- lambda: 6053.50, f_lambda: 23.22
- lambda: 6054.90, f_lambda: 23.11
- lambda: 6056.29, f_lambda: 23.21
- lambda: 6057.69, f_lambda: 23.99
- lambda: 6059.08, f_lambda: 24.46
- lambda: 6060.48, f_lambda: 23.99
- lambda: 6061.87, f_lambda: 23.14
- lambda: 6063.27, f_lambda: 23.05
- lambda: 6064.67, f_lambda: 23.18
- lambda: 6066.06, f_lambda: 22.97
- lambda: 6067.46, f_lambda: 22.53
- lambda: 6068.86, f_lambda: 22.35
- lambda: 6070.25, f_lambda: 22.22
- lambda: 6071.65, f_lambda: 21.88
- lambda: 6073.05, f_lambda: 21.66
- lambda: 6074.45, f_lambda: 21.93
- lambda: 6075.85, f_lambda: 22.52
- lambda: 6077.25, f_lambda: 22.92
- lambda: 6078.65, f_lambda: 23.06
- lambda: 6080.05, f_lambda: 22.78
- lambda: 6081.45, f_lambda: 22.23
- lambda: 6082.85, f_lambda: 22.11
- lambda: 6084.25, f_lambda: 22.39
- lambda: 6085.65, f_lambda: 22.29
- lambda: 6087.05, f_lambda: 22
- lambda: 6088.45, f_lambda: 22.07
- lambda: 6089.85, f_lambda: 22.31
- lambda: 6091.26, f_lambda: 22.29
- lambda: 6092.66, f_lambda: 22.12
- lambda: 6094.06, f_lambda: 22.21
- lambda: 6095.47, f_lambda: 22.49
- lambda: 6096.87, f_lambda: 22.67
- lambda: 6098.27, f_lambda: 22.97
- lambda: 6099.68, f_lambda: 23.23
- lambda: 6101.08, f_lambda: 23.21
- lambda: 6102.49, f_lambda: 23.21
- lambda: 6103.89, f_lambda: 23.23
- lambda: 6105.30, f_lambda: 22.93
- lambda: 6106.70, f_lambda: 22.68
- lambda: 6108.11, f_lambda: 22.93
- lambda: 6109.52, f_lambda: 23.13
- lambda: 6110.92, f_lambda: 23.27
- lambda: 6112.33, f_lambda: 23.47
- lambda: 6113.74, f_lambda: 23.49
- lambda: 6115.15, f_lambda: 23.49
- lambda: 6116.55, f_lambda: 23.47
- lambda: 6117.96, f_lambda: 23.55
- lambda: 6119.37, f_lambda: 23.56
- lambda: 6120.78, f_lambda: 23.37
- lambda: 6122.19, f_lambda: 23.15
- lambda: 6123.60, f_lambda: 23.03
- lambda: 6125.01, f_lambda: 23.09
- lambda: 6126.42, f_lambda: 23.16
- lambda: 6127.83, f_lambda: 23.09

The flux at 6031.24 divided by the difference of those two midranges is 23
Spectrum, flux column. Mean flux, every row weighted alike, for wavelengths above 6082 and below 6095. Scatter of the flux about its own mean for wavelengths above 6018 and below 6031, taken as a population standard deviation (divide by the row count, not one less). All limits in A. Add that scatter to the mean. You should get 22.5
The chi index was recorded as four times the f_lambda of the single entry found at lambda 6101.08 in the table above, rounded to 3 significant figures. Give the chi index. 92.8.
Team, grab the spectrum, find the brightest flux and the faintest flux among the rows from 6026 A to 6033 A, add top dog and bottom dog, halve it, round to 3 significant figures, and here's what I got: 23.5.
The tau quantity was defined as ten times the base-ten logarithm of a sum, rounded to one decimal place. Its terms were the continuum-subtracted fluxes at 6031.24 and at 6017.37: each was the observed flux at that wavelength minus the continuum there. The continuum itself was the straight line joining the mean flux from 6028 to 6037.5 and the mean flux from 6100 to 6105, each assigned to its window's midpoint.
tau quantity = -0.1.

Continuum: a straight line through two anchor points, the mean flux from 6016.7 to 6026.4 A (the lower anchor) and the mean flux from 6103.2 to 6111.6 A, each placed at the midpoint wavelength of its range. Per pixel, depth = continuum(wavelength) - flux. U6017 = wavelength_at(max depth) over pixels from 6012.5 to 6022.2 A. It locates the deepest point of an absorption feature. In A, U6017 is 6014.60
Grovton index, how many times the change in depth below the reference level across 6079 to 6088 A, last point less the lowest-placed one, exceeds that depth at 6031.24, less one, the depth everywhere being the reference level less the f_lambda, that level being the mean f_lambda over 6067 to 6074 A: -1.6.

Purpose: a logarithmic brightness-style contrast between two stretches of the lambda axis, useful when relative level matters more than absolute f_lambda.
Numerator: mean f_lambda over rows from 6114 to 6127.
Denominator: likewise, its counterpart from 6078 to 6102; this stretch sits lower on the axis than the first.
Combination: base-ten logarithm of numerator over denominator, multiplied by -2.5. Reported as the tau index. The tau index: -0.039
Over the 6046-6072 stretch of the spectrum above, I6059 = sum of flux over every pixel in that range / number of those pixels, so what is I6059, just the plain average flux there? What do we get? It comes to 23.2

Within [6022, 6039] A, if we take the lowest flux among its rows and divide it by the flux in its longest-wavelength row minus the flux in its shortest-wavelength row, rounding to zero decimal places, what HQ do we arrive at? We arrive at -17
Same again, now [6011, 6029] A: -22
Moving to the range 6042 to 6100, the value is 135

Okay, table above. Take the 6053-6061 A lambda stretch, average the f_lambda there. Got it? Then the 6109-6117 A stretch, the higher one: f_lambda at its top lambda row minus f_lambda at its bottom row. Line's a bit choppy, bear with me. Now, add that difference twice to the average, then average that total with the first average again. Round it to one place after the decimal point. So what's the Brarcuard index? 24.0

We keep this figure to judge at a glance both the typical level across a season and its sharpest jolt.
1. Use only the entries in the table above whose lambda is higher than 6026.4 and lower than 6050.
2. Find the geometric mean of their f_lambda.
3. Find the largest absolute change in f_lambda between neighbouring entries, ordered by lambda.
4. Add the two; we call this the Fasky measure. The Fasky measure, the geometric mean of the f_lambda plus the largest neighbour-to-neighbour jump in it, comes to 23.5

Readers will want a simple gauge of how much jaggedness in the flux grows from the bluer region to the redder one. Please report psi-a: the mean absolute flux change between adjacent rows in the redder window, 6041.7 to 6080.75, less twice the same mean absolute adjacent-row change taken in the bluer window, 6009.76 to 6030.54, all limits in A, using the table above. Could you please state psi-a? -0.31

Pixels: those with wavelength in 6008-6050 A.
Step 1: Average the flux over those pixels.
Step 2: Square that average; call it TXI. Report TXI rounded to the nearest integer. 559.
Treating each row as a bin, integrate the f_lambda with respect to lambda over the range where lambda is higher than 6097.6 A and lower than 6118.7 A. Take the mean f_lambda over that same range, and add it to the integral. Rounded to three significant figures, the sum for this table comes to 513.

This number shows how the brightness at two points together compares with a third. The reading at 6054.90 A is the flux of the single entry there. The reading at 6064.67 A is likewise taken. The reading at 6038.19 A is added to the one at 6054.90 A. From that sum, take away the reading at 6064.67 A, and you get 22.9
